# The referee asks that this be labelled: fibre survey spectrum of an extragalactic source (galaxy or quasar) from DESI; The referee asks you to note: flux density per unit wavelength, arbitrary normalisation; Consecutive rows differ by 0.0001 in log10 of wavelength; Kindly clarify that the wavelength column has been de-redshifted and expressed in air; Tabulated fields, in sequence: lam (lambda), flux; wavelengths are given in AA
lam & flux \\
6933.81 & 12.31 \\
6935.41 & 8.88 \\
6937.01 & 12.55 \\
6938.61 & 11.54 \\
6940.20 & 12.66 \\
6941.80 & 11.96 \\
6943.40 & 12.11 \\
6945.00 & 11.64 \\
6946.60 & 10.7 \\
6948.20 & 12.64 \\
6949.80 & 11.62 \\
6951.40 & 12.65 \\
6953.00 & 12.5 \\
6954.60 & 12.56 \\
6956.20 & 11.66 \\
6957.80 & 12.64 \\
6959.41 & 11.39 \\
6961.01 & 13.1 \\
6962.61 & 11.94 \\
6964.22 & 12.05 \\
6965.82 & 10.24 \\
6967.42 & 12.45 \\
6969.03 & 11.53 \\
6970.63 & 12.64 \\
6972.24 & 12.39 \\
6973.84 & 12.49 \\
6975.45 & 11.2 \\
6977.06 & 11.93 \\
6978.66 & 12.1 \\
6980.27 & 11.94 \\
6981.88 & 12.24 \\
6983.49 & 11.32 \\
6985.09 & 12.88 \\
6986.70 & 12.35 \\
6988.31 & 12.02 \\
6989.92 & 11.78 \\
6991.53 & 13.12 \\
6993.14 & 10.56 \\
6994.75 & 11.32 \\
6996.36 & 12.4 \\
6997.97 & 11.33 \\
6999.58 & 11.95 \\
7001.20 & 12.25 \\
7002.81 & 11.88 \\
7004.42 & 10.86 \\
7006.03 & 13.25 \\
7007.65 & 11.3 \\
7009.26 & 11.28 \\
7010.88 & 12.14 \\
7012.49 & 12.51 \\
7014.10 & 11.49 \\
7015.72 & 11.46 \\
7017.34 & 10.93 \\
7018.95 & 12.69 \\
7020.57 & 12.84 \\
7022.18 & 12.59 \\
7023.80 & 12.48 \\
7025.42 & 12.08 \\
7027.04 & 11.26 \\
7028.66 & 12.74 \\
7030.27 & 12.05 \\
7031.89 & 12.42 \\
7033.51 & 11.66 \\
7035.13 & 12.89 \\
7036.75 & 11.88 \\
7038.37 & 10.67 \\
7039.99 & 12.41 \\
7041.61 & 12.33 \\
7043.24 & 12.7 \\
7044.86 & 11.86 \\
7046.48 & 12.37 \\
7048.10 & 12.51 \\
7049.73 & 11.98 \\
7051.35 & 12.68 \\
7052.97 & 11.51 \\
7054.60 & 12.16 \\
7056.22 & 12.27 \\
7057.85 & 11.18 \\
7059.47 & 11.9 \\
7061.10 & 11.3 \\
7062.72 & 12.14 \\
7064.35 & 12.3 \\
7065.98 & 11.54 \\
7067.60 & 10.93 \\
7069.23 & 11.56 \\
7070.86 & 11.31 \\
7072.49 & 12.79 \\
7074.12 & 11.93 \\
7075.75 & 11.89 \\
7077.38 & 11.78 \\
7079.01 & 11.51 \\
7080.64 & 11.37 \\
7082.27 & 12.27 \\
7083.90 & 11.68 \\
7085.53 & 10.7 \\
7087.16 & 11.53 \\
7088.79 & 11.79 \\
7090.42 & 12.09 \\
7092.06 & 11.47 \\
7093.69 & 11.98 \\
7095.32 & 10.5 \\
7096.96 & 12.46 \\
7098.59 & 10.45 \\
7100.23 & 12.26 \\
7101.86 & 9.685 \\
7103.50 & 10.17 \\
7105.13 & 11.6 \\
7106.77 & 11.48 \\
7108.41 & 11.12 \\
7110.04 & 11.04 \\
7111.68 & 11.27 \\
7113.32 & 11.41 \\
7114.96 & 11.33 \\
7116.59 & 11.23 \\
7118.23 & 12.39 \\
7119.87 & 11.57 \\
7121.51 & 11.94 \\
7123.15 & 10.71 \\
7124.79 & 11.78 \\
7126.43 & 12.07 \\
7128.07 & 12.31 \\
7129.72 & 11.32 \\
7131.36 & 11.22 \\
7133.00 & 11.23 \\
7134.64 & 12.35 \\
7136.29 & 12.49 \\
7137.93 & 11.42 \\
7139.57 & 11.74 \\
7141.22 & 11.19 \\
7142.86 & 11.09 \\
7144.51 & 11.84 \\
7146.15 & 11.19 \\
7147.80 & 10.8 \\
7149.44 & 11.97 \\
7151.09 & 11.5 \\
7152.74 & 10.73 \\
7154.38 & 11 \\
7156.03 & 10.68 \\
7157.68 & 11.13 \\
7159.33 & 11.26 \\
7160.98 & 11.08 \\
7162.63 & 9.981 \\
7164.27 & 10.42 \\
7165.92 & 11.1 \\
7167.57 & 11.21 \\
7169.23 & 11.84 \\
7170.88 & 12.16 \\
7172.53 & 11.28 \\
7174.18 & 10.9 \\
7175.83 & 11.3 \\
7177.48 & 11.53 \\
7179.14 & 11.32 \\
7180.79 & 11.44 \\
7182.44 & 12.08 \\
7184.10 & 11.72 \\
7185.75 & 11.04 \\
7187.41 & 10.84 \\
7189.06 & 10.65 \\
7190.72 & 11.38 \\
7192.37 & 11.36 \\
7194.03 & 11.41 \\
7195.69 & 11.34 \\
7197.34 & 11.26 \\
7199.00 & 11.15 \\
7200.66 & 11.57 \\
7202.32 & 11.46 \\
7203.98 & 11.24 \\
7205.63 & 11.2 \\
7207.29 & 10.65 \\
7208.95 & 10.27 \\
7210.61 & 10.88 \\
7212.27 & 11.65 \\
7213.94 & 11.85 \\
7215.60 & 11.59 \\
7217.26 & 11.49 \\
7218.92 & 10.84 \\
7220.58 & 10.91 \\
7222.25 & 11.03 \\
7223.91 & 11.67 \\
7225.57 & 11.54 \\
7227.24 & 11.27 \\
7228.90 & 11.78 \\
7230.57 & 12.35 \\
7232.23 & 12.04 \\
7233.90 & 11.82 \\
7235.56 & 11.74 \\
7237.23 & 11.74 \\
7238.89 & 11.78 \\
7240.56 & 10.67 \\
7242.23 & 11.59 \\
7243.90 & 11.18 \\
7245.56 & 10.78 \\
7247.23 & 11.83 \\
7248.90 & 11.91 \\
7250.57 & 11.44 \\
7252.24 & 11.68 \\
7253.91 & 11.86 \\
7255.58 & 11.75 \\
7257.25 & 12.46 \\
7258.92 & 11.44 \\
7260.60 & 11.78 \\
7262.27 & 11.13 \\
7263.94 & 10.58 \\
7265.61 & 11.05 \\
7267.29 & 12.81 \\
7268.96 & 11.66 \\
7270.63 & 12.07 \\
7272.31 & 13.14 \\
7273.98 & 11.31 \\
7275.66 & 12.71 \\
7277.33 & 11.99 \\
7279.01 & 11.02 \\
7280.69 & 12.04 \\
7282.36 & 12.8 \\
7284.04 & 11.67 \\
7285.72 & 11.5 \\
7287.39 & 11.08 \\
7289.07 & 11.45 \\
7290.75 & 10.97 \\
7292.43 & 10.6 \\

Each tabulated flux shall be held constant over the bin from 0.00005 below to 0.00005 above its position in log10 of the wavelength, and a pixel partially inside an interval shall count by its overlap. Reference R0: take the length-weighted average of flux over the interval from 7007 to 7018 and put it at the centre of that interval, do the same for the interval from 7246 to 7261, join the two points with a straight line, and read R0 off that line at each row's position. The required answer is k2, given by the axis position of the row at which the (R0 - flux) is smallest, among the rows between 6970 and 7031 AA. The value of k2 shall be 7006.03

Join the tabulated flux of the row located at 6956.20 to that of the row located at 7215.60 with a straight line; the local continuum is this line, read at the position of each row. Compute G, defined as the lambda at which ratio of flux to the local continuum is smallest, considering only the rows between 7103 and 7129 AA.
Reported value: 7103.50 AA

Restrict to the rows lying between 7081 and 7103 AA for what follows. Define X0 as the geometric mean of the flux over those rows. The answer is 11.4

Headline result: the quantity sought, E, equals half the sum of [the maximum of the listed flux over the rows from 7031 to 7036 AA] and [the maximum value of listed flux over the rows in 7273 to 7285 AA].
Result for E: 12.8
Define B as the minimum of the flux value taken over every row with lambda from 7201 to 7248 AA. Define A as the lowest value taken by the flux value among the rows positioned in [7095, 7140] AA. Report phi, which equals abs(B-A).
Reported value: 0.585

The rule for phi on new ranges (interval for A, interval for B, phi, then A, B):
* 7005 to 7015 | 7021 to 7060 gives 0.610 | 11.28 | 10.67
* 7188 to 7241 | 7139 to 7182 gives 0.289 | 10.27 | 9.981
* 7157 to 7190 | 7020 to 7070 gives 0.689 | 9.981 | 10.67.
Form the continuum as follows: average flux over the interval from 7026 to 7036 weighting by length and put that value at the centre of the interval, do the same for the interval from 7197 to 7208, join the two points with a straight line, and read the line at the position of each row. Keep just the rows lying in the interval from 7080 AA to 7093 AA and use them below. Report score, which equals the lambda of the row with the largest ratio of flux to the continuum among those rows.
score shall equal 7082.27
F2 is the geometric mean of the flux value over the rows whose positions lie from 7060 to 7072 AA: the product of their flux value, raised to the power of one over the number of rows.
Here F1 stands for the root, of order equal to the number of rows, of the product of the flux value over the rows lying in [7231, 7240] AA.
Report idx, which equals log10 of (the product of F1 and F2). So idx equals 2.14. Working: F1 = 11.8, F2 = 11.6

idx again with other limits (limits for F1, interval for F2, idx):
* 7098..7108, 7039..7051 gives 2.13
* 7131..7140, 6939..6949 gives 2.15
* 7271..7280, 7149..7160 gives 2.13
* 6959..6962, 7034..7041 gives 2.16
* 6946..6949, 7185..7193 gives 2.11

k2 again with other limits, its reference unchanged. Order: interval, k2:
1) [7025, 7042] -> 7035.13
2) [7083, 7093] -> 7090.42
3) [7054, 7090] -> 7072.49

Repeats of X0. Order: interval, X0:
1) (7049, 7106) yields 11.6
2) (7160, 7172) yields 11.1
